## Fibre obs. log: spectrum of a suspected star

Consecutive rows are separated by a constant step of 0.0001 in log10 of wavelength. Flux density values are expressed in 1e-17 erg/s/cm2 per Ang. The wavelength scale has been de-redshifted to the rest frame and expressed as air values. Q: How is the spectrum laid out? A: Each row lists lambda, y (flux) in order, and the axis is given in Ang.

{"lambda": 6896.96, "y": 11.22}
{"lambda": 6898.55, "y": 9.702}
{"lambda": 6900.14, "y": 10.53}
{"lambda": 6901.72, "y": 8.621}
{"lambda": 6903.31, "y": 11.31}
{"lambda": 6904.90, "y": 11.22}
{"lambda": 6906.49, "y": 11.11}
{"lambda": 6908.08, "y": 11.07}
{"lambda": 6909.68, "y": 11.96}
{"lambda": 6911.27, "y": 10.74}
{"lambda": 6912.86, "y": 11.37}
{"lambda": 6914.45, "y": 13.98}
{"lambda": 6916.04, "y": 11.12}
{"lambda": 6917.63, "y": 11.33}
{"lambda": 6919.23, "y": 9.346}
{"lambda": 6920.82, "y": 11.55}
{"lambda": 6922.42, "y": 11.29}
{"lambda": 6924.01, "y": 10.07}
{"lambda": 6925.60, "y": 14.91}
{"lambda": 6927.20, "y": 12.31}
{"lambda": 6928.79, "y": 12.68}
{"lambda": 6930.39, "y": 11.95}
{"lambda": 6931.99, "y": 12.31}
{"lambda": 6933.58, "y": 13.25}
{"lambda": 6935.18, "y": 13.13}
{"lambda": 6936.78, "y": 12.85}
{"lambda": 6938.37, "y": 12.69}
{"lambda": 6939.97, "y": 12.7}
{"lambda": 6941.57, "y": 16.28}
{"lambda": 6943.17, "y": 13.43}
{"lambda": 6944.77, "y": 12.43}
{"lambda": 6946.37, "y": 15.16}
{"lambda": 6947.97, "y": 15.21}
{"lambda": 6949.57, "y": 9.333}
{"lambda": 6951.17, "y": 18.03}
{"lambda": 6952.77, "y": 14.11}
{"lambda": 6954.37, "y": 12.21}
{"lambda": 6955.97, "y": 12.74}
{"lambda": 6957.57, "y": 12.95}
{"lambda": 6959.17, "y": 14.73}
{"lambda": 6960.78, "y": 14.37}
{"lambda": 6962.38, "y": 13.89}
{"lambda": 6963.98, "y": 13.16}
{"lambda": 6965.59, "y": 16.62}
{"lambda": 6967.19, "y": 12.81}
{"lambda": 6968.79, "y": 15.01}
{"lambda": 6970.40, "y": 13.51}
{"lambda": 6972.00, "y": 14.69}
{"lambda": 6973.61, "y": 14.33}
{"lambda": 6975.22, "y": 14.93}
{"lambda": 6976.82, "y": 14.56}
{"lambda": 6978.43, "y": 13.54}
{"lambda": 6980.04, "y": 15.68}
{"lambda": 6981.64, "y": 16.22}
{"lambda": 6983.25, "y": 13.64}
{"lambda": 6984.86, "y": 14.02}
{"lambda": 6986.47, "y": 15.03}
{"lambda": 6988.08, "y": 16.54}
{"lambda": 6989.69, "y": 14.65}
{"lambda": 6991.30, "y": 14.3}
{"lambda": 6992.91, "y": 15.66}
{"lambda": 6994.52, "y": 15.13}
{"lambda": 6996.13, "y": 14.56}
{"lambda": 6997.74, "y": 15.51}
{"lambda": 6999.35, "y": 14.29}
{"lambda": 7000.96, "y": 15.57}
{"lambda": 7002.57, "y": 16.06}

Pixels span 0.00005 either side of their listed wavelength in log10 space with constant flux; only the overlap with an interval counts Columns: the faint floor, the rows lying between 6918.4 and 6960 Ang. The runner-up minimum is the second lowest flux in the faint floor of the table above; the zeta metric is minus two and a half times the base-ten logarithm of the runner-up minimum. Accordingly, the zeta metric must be -2.43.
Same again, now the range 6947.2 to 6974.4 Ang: -2.72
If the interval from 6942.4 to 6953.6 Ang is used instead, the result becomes -2.74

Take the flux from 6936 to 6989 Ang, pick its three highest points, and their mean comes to 17.1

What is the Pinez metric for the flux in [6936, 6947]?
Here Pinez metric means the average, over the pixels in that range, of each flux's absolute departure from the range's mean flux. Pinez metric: 1.18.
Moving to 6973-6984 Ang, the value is 0.78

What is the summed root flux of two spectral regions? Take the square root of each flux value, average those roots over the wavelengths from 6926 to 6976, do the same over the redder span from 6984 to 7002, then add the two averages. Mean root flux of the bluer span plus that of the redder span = 7.57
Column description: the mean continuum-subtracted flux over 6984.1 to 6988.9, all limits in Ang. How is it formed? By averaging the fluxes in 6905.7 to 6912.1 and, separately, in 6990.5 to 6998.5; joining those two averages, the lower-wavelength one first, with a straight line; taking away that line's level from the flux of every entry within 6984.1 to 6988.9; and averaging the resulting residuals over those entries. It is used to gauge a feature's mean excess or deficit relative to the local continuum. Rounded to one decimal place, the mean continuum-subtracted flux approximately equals 0.5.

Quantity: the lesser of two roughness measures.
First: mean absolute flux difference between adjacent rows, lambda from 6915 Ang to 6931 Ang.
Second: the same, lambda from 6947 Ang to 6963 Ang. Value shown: 1.6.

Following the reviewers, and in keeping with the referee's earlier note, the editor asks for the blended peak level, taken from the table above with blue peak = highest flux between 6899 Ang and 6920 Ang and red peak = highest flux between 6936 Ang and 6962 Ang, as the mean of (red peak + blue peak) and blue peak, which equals 23.0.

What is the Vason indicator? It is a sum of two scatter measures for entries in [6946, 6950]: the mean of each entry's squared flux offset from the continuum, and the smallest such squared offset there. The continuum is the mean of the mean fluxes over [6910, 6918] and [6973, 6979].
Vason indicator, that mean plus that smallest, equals 12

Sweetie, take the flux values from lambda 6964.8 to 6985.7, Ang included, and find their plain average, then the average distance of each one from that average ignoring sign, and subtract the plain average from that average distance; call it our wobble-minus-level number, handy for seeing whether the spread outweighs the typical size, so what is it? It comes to -13.7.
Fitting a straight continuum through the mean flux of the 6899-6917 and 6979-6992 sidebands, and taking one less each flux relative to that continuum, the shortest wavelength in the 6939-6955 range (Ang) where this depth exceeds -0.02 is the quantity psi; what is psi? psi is 6939.97 Ang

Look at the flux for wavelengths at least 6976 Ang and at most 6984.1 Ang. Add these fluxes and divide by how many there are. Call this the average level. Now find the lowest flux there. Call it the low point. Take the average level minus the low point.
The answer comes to 1.2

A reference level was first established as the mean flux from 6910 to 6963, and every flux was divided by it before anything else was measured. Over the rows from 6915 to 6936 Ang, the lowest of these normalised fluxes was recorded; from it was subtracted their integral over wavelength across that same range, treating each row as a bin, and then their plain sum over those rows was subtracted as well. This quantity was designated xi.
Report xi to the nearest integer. -31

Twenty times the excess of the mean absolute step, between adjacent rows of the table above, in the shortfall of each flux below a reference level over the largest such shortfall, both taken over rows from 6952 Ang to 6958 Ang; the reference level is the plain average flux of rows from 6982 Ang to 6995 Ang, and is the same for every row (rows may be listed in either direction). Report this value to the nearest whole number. -36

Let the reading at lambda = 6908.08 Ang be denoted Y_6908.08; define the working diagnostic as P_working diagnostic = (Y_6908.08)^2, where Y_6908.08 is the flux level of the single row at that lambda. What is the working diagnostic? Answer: 123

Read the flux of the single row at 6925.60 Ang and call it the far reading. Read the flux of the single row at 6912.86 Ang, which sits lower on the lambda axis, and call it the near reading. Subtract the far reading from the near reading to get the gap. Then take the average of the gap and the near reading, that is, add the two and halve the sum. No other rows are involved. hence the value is 3.9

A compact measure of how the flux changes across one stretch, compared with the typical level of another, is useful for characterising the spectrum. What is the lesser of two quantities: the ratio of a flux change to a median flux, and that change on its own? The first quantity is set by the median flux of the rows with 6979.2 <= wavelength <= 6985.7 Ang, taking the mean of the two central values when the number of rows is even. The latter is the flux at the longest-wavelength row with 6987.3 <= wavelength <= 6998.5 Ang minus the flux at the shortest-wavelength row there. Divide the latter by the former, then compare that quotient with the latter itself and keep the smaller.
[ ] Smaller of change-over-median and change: -1.0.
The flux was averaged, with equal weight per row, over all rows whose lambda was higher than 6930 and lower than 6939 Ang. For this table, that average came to 12.7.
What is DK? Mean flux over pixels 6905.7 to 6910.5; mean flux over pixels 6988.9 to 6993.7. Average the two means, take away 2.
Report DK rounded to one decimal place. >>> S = 11.1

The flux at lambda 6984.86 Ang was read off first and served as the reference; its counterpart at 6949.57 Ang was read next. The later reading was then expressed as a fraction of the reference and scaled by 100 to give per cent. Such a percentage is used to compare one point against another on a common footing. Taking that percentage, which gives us 67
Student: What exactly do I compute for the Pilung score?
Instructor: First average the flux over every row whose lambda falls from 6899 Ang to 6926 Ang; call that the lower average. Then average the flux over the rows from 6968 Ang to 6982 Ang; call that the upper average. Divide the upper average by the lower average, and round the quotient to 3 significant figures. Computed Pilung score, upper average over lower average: 1.31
